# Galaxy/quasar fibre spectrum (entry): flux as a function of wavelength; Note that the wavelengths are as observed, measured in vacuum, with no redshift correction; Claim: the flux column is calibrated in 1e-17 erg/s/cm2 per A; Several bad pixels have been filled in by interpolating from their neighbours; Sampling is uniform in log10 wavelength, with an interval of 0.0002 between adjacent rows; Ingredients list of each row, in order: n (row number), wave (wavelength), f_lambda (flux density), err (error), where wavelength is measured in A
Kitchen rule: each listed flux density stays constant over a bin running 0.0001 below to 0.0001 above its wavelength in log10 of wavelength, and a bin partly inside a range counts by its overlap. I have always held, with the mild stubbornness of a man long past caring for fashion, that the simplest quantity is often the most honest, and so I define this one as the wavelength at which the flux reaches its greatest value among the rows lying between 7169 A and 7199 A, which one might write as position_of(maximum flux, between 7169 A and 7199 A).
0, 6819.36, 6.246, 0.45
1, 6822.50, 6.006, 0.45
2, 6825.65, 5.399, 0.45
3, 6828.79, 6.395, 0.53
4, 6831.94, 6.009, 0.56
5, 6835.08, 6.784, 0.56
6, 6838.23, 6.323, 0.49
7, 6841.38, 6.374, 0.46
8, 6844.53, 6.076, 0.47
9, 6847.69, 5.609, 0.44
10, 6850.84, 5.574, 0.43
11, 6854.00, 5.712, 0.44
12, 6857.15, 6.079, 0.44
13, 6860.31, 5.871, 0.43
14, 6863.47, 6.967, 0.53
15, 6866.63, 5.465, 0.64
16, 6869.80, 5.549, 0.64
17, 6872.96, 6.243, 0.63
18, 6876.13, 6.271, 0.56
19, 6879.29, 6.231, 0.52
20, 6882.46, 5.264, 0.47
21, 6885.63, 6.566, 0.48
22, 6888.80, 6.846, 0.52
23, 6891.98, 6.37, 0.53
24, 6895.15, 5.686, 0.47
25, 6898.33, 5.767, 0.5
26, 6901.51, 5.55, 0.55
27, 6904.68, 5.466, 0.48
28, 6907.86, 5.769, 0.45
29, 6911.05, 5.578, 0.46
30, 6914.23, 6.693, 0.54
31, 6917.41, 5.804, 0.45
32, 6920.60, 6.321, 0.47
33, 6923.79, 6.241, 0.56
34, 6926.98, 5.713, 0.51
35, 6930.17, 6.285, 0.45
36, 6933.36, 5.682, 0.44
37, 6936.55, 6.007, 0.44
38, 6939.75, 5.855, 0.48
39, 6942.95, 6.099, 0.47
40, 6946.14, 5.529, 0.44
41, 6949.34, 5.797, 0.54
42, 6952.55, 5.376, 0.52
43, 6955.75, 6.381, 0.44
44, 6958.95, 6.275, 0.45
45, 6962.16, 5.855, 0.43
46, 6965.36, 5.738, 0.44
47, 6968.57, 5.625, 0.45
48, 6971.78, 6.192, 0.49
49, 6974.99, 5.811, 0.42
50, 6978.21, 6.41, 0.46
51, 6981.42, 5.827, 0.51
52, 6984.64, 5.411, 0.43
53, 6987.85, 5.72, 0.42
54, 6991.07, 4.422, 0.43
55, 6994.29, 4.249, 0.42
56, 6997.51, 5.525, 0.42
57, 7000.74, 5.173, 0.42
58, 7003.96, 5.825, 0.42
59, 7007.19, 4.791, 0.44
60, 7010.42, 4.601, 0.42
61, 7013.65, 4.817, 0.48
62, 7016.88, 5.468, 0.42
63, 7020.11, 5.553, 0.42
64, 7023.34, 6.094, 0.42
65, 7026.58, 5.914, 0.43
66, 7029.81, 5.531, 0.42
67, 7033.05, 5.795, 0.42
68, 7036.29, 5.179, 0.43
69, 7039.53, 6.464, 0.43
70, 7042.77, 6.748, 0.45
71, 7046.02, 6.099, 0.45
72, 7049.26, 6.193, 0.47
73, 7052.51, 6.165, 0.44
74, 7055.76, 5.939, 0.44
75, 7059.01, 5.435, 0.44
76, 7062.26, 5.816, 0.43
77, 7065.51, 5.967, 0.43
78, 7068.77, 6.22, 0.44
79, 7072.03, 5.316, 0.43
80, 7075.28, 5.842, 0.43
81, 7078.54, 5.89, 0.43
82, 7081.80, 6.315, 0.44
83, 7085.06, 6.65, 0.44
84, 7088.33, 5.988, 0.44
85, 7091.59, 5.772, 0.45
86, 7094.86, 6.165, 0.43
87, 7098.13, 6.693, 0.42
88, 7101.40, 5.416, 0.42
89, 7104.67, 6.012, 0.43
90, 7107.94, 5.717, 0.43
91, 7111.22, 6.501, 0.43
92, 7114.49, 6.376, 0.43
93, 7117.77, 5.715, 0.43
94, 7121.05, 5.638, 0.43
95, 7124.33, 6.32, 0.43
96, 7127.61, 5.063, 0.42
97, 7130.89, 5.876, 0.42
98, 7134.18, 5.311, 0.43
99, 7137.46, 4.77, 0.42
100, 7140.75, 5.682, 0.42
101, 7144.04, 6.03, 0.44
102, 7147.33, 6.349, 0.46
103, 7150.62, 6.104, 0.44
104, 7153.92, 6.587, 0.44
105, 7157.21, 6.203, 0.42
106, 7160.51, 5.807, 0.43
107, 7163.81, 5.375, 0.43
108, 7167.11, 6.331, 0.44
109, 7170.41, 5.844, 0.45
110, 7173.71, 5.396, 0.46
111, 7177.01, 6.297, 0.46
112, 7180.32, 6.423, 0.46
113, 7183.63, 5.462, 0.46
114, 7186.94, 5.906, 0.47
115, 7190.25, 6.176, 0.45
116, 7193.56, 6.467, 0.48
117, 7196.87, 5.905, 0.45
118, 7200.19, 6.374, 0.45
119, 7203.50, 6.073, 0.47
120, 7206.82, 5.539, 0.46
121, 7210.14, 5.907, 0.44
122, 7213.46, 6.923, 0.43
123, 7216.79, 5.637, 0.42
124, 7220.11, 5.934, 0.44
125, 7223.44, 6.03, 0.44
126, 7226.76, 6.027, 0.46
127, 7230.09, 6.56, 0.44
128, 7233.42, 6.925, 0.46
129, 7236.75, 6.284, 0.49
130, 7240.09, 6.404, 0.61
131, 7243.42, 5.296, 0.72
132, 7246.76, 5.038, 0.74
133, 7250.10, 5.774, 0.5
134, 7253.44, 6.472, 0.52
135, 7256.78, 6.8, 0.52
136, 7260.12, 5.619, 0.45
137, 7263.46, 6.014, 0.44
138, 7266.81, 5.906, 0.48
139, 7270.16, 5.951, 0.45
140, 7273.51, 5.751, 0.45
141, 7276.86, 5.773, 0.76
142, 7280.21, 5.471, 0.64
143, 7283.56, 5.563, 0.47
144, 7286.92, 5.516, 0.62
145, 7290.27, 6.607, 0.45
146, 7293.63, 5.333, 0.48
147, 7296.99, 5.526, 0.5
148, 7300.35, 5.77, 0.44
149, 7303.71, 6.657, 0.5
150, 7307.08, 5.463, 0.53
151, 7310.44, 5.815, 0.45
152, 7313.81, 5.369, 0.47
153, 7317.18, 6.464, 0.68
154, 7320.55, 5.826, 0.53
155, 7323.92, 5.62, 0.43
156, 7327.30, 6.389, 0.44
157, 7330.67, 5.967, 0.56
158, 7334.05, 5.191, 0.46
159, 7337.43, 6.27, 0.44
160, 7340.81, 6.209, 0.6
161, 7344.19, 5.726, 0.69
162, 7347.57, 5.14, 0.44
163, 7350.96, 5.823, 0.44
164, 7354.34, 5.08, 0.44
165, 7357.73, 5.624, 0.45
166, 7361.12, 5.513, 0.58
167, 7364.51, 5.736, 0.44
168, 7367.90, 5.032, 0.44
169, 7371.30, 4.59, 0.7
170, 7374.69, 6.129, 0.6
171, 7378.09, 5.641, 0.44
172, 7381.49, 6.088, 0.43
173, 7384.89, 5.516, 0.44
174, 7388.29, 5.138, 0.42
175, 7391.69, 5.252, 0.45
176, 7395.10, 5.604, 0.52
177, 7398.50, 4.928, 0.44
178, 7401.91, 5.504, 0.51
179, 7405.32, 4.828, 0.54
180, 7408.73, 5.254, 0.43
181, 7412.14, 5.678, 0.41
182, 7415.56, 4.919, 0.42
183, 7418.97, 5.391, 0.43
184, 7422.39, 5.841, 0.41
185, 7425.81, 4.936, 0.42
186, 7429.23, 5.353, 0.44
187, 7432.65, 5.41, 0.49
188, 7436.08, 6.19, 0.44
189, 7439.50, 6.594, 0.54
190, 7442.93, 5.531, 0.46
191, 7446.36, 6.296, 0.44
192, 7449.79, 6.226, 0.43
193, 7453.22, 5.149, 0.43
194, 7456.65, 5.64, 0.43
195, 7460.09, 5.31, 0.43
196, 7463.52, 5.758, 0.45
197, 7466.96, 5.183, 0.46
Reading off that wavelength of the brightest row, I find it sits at 7193.56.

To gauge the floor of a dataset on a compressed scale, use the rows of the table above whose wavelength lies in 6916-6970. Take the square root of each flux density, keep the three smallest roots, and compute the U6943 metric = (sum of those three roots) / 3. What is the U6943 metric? 2.35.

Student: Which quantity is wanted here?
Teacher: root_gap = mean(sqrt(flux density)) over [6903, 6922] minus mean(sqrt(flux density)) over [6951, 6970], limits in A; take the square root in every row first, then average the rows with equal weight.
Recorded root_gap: 0.01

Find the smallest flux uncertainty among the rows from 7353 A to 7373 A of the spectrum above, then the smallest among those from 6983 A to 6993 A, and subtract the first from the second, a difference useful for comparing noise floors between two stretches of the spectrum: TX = -0.020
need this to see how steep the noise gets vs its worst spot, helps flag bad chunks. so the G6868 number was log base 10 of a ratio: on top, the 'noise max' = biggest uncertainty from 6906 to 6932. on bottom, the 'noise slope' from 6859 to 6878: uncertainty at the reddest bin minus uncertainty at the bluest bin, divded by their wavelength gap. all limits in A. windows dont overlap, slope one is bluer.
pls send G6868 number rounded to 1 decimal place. 1.8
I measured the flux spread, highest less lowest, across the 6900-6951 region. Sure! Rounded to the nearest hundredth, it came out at 1.23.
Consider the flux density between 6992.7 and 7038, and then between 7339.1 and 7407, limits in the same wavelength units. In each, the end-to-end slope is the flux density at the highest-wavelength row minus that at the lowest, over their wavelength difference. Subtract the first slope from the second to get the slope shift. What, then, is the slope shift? -0.044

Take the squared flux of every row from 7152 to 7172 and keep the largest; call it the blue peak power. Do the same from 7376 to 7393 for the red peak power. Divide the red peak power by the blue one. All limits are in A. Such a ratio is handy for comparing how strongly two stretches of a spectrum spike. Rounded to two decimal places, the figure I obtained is 0.85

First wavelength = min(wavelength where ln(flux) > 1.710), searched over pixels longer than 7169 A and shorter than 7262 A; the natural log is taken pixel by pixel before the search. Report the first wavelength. 7170.41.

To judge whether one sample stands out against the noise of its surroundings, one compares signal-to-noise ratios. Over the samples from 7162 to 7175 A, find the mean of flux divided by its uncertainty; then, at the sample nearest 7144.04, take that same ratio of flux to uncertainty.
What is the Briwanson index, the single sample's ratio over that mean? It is 1.06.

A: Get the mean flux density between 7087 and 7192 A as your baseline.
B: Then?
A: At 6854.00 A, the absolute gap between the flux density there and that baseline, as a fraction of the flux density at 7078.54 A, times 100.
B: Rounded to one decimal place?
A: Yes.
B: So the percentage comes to 3.5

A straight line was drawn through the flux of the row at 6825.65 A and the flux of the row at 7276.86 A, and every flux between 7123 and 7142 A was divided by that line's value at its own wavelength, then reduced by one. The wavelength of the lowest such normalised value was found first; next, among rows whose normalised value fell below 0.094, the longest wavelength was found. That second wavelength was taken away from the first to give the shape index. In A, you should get -3.3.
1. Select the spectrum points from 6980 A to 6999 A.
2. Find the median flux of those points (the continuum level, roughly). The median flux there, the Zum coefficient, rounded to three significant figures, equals 5.47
